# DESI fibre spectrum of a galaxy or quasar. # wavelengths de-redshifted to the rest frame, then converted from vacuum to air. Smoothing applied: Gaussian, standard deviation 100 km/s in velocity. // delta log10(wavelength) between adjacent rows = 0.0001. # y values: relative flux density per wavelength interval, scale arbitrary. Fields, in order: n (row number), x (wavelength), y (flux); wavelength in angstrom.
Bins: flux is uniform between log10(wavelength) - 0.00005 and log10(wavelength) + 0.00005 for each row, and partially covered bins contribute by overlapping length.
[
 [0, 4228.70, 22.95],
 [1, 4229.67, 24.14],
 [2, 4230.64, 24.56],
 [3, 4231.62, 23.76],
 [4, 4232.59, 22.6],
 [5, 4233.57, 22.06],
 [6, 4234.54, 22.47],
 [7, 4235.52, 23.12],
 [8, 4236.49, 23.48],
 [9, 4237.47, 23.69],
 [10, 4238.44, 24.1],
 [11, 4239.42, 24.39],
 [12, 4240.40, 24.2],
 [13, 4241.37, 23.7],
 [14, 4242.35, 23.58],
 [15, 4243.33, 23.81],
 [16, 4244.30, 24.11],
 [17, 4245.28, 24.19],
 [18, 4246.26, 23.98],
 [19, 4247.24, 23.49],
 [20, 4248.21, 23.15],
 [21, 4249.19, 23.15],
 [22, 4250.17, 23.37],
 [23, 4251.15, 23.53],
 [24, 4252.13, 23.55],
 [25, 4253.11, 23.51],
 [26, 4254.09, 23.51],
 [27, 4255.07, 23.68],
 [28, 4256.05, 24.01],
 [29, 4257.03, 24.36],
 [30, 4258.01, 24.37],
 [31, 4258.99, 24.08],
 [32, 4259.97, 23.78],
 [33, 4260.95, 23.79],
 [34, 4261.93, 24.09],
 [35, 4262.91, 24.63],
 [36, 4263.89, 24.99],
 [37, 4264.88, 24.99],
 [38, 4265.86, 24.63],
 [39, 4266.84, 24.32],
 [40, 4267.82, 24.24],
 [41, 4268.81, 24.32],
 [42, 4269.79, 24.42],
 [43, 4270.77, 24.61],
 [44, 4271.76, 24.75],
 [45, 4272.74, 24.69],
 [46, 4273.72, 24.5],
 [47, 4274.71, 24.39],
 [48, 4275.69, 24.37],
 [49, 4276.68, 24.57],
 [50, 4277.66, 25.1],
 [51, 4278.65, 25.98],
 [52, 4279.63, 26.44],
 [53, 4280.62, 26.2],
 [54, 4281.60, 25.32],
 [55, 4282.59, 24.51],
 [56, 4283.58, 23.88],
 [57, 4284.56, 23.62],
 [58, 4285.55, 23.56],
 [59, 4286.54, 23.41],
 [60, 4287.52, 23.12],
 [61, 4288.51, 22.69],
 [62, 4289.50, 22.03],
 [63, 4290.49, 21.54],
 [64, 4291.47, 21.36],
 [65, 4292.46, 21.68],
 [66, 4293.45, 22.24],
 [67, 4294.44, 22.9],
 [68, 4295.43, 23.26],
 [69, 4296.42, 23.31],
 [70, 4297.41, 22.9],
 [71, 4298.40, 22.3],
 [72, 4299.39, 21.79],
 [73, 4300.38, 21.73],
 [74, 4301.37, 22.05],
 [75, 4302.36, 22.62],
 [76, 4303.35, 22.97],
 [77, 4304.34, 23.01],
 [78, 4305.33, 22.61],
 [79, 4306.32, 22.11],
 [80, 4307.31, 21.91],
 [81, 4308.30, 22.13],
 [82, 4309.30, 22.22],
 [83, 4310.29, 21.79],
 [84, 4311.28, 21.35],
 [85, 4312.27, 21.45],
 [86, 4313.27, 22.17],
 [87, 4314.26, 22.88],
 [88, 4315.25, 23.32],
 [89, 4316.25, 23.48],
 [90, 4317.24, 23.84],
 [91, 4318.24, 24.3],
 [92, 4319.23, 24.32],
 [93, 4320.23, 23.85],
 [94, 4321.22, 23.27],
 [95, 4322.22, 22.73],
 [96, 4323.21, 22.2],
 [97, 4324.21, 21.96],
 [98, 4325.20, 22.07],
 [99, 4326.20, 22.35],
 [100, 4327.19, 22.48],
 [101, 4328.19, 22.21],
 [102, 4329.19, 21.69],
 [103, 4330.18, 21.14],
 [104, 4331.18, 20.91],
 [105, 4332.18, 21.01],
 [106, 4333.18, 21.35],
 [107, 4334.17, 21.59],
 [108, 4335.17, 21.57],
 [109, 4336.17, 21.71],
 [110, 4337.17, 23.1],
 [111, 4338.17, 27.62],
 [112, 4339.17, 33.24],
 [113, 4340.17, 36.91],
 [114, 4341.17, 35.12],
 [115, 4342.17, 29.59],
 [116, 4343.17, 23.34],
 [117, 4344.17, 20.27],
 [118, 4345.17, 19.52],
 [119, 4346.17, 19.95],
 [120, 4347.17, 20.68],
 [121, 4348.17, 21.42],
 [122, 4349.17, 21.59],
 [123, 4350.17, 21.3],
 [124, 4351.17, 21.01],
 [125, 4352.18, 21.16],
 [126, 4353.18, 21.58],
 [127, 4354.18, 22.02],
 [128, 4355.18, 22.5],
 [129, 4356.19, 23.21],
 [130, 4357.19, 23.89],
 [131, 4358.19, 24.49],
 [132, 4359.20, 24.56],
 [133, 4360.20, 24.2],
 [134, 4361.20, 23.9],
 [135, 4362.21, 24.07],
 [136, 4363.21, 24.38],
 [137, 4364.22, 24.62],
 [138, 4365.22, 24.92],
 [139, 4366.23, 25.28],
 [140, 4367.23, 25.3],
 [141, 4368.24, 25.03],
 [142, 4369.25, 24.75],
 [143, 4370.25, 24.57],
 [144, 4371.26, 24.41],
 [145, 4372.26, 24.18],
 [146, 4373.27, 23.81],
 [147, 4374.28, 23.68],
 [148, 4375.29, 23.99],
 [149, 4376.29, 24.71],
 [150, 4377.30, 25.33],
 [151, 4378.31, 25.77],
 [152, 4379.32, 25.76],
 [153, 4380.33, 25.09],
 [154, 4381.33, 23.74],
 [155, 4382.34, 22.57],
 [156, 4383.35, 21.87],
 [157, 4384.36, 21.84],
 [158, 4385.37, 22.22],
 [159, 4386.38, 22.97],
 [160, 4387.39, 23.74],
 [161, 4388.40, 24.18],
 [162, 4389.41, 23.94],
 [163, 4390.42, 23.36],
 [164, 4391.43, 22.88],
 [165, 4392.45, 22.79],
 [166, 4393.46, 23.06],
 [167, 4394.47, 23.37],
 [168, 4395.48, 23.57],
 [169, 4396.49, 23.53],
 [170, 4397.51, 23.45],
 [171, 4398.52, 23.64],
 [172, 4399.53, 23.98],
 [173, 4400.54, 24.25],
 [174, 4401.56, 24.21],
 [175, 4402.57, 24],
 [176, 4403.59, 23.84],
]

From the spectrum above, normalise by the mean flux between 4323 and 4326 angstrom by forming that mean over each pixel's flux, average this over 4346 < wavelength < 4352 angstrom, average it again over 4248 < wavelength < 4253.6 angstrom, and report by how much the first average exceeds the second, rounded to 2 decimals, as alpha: 0.11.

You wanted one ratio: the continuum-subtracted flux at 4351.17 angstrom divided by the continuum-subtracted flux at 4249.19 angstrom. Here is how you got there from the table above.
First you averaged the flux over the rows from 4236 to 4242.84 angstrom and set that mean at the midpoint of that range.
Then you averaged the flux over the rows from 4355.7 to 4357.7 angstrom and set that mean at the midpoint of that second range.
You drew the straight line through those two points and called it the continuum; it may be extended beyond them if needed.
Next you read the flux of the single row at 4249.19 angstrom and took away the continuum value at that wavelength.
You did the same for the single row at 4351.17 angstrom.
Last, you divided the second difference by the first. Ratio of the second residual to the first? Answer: 4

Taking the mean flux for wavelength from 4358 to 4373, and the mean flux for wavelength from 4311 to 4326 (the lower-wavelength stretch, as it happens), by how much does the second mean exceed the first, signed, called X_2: -1.7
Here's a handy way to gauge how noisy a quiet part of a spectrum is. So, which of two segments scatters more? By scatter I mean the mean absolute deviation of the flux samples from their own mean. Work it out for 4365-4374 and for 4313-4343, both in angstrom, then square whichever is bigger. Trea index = 8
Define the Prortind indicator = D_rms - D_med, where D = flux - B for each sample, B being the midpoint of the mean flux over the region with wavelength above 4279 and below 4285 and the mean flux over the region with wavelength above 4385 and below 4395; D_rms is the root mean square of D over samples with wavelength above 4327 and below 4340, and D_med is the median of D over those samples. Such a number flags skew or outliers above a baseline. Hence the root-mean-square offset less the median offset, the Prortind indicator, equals 6.0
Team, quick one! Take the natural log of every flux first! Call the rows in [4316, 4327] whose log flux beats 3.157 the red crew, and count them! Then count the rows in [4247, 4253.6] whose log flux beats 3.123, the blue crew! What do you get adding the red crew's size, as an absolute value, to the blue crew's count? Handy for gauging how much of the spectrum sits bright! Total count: 11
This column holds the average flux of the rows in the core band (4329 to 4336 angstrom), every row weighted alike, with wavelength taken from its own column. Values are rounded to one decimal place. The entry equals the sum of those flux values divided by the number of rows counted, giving 21.3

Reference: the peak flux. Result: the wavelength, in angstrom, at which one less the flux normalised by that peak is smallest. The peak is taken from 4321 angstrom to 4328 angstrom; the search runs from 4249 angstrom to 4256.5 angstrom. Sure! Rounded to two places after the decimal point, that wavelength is 4256.05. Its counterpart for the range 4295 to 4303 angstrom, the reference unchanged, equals 4296.42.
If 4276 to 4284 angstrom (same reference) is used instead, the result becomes 4279.63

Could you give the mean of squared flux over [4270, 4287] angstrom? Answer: 611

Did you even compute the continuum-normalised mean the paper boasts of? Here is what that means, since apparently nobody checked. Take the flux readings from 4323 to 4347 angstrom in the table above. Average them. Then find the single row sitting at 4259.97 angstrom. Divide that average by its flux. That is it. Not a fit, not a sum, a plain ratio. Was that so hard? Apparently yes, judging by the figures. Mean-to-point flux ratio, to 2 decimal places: 1.00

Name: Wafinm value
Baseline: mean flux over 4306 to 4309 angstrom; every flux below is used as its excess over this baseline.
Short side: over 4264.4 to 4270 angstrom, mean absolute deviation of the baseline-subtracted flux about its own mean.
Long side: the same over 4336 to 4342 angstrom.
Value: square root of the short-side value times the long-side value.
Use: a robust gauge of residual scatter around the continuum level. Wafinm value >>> 1.1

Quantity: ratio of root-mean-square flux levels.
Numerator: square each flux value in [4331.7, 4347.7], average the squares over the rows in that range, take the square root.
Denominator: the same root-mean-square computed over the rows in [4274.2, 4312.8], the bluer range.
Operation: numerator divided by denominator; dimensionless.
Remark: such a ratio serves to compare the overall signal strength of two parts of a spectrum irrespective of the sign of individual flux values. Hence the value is 1.10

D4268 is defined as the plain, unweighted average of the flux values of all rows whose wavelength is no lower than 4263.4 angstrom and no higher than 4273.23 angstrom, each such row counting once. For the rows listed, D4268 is 24.6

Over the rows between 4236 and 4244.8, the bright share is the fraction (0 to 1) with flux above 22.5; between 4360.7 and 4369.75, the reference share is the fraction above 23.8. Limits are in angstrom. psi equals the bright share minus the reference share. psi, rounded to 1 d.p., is 0.0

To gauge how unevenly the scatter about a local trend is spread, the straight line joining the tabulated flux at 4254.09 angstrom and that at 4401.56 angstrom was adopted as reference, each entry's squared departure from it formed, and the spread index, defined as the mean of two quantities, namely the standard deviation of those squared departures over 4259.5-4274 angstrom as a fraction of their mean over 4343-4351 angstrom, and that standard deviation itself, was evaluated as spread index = 0.3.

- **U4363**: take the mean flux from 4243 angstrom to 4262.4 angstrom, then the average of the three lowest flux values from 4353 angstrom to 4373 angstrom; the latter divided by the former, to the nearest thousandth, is 0.927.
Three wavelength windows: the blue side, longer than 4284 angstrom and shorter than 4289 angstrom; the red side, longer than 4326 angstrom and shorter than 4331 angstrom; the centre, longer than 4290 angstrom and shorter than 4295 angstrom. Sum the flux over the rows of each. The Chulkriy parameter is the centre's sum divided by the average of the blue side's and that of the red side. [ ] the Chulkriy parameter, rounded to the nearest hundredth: 0.97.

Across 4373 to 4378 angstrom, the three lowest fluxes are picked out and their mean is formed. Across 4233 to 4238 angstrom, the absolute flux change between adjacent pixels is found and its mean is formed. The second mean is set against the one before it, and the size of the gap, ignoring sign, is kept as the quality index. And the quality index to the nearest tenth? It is 23.4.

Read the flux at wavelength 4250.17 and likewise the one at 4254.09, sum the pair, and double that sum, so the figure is 94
